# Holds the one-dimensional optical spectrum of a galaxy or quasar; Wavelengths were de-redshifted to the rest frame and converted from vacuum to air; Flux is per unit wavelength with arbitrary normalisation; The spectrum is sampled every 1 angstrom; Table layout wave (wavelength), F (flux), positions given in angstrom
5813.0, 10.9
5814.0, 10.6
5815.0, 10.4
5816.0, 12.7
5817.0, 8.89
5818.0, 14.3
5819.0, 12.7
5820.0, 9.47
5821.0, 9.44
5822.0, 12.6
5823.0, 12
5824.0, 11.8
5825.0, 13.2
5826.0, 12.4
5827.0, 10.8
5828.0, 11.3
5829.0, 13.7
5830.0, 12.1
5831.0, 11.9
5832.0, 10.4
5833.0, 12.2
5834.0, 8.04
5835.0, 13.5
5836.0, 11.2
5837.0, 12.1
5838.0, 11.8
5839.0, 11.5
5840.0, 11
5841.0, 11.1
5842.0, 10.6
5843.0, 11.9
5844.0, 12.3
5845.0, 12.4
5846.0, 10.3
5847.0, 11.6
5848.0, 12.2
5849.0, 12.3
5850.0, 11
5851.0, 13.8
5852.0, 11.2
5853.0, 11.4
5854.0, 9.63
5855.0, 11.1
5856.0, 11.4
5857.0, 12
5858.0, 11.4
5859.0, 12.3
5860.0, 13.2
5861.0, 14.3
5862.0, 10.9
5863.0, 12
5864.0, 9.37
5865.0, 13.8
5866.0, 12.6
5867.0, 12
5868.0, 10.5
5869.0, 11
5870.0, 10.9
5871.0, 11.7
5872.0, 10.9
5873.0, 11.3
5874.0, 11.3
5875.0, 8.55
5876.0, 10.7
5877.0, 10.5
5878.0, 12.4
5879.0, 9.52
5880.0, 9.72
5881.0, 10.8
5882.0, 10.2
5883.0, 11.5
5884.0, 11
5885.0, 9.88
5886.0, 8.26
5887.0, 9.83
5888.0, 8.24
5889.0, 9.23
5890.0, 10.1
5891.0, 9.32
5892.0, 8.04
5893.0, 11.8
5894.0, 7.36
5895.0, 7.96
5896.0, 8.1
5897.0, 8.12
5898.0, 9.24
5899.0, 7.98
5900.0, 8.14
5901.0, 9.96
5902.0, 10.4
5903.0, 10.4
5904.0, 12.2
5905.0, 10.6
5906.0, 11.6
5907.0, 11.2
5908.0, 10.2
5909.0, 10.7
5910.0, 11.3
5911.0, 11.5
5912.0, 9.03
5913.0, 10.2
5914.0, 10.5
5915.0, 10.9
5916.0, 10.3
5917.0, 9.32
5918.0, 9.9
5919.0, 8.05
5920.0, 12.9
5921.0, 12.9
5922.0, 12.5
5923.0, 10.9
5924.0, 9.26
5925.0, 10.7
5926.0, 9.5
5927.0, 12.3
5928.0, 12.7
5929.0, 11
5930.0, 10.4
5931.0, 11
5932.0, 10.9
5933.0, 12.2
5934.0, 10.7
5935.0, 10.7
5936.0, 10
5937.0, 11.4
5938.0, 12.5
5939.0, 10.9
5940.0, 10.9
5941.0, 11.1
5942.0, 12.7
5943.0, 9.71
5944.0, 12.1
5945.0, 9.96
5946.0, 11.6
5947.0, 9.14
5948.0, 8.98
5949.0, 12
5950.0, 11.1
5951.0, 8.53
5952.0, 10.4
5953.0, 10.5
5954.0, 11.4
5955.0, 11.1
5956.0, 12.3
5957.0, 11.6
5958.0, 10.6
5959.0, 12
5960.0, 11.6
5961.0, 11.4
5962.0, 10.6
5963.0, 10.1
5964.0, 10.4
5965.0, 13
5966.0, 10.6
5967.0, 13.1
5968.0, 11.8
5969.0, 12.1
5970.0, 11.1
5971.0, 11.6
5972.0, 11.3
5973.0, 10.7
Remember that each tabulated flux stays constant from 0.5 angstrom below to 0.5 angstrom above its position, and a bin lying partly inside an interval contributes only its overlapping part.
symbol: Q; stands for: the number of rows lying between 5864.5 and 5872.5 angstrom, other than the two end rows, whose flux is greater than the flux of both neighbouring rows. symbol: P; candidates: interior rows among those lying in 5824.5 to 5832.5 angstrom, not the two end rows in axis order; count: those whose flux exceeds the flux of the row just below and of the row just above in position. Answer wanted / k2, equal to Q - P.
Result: 1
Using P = 1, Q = 2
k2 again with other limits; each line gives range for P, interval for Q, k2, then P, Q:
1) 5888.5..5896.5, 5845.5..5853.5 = 0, 2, 2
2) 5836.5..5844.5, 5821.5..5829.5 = 0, 1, 1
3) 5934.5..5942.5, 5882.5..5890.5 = 0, 1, 1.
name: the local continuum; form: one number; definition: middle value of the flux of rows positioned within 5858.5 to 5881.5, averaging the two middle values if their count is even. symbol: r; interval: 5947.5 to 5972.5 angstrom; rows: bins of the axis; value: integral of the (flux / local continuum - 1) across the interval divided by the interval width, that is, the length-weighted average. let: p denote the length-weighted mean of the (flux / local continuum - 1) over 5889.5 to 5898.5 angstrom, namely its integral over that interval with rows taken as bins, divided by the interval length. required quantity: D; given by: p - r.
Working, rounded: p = -0.192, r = 0.015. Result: -0.207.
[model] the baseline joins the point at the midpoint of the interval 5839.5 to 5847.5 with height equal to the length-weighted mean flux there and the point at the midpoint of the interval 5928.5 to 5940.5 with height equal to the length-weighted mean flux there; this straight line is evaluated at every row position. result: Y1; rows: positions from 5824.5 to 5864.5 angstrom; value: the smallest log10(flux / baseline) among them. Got -0.15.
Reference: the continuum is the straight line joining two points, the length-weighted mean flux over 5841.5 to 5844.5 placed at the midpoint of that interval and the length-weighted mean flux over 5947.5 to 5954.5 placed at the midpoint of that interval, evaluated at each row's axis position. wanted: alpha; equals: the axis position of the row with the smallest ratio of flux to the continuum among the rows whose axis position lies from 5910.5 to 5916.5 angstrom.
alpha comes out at 5912.0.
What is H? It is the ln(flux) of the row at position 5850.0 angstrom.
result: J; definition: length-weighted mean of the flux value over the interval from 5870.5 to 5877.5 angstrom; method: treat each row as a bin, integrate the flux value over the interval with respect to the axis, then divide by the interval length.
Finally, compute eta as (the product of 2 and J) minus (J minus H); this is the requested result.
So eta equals 13.1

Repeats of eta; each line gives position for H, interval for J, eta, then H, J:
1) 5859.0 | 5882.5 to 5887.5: 12.6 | 2.5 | 10.1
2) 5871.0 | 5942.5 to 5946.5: 13.3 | 2.5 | 10.8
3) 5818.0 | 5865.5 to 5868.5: 14.4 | 2.7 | 11.7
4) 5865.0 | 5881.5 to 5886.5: 12.8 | 2.6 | 10.2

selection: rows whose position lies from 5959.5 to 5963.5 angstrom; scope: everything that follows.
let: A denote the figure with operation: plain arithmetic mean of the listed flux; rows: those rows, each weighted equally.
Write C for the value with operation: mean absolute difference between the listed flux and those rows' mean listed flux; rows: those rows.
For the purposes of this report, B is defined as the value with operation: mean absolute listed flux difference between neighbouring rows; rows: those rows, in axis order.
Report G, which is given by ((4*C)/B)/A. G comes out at 0.42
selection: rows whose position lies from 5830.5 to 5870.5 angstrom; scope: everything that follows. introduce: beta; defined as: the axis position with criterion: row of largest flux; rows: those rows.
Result 5861.0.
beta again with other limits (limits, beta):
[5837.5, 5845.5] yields 5845.0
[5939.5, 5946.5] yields 5942.0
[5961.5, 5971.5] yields 5967.0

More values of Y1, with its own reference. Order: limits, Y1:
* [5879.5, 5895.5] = -0.18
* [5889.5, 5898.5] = -0.18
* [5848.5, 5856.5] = -0.07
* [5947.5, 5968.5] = -0.11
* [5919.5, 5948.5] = -0.09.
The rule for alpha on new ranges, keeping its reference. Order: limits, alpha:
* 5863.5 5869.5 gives 5864.0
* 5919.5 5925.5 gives 5924.0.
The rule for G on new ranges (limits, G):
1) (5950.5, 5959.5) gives 0.32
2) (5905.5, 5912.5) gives 0.30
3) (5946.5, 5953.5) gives 0.29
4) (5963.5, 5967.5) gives 0.17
